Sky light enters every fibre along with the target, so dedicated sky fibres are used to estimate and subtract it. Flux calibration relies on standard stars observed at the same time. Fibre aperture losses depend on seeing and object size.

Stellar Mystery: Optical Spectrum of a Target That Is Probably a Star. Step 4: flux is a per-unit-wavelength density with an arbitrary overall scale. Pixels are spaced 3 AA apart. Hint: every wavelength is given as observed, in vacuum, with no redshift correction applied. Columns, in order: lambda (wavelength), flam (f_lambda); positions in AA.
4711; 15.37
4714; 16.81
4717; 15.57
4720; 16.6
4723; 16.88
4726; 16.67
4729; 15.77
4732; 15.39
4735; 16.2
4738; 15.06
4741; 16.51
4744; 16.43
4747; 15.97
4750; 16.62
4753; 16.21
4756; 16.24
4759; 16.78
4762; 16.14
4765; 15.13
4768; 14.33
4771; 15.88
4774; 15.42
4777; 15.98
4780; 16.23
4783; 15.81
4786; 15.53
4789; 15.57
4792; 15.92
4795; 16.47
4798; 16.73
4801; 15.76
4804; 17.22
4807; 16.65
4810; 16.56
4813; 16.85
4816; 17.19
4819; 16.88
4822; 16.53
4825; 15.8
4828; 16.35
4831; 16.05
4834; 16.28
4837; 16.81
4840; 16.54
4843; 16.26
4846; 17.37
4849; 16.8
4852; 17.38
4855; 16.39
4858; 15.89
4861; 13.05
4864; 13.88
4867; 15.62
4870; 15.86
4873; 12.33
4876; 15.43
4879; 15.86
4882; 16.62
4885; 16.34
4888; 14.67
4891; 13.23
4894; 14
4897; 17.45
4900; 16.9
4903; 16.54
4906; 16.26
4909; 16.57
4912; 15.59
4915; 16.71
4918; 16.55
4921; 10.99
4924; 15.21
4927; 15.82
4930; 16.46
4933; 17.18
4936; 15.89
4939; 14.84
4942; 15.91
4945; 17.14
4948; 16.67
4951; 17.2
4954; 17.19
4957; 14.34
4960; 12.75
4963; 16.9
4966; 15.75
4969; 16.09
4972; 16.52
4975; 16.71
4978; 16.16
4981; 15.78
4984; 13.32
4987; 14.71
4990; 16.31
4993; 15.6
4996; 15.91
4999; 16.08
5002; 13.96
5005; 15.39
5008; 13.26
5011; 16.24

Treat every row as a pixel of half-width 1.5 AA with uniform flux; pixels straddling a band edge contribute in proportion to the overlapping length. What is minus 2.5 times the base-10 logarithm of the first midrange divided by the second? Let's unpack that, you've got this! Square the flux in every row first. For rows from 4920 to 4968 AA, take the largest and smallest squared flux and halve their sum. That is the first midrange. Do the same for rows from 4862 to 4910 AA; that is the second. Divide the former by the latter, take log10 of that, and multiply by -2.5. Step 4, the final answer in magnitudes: 0.10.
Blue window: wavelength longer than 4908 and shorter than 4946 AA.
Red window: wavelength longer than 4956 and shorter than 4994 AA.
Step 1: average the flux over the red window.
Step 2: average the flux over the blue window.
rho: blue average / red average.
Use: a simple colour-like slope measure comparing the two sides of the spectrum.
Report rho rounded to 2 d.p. 1.02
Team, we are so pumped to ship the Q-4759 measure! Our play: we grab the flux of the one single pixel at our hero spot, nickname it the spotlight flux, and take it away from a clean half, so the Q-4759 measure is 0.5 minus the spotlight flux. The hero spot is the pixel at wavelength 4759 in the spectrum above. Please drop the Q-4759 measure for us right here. -16.3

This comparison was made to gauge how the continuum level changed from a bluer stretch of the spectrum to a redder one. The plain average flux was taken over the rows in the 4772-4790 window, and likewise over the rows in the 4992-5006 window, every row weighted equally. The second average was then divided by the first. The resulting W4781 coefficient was 0.98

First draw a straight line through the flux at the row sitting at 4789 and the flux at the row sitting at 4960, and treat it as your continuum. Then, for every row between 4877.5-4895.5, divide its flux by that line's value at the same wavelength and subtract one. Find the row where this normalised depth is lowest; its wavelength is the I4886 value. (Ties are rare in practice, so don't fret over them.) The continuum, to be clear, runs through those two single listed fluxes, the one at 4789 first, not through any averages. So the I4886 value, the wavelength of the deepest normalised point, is 4891 AA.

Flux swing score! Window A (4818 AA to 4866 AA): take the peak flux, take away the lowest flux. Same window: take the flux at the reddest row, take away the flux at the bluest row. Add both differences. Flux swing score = 1.3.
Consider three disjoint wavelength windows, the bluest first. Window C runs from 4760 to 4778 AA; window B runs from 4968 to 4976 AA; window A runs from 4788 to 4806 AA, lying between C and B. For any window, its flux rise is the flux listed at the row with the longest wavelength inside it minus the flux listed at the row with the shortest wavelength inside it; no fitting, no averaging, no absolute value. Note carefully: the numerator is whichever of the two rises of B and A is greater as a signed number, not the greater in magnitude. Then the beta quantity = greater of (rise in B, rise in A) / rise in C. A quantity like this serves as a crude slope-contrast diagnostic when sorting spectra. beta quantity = -10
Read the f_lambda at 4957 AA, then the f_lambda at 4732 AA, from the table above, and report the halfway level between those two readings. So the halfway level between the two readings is 14.9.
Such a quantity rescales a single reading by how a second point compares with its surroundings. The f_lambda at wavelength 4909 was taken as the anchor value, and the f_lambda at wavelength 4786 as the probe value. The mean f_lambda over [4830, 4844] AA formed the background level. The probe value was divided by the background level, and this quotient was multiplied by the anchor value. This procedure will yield 15.7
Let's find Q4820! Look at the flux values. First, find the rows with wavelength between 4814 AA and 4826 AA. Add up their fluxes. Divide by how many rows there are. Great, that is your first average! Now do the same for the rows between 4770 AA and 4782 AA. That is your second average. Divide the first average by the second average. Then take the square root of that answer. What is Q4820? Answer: 1.02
